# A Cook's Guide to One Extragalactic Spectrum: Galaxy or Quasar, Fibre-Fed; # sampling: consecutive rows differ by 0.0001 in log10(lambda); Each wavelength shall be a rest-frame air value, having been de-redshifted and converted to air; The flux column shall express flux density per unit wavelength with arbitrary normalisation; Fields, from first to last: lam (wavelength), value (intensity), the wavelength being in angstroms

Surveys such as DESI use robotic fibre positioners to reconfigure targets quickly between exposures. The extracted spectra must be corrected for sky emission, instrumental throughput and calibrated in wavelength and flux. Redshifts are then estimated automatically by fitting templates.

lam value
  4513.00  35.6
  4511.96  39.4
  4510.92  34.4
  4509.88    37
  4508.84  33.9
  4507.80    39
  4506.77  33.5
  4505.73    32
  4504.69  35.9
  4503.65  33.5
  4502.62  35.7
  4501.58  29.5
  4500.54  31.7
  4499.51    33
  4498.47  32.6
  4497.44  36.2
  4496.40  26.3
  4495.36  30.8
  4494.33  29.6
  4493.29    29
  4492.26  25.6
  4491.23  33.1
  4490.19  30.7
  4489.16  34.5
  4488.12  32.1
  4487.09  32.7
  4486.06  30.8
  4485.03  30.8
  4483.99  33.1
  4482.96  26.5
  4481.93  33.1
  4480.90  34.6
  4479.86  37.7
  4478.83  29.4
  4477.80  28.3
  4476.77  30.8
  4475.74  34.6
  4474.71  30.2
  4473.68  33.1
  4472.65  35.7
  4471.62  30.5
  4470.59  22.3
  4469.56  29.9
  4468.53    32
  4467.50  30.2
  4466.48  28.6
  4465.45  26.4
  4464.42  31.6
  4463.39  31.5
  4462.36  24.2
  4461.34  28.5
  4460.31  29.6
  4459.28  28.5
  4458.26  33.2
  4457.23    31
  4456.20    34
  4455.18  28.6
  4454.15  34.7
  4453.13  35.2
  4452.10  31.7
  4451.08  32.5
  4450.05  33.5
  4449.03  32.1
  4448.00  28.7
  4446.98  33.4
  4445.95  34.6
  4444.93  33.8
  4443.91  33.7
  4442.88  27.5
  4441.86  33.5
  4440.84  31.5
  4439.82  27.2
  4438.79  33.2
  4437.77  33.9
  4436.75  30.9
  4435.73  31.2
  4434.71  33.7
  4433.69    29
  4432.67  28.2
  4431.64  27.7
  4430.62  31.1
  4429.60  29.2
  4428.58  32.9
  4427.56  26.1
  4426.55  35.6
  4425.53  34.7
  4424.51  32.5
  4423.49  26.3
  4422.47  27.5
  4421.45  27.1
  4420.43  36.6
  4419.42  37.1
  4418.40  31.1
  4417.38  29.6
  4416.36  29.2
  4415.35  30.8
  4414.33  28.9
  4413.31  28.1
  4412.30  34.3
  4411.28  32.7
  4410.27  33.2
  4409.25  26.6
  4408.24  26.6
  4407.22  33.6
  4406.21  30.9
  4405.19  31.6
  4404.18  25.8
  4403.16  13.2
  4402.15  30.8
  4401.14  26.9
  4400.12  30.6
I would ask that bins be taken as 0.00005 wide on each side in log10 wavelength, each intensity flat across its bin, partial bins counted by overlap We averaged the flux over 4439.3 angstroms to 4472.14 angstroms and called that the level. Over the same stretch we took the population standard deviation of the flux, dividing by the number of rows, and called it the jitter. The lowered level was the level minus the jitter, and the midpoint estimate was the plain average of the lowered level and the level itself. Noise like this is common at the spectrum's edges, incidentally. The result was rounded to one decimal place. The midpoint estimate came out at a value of 29.2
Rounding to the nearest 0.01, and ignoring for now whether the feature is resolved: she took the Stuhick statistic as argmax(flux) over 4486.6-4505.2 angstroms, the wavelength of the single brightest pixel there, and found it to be 4497.44 angstroms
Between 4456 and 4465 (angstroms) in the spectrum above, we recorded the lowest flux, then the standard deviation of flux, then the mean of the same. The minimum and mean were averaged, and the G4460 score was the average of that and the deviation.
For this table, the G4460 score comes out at 15.0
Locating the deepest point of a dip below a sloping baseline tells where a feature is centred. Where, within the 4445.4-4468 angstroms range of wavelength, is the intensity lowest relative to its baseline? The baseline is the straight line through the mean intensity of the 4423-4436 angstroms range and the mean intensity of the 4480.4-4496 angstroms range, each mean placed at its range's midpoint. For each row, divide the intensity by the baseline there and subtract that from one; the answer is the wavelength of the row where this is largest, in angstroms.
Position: 4462.36 angstroms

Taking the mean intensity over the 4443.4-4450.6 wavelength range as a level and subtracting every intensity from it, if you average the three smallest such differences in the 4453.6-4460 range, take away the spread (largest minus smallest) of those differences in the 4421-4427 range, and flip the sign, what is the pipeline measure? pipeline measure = 10.4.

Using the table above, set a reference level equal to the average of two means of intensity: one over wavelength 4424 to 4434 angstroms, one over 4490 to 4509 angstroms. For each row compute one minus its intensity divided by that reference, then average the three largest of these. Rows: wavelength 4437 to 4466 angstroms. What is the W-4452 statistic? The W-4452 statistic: 0.18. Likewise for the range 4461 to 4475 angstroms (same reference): 0.23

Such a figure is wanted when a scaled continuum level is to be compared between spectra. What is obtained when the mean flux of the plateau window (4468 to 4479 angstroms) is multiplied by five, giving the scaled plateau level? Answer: 153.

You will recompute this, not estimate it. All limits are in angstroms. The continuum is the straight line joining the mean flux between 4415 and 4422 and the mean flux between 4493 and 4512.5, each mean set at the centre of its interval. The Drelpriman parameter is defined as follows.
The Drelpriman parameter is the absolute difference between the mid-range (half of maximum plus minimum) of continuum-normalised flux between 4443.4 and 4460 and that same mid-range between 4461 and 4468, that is 0.13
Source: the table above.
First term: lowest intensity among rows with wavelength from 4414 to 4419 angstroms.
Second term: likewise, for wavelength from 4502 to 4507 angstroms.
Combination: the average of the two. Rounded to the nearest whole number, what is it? 30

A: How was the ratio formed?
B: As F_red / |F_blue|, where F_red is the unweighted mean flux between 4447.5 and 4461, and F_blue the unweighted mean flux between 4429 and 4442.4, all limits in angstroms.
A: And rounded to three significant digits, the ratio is 1.03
